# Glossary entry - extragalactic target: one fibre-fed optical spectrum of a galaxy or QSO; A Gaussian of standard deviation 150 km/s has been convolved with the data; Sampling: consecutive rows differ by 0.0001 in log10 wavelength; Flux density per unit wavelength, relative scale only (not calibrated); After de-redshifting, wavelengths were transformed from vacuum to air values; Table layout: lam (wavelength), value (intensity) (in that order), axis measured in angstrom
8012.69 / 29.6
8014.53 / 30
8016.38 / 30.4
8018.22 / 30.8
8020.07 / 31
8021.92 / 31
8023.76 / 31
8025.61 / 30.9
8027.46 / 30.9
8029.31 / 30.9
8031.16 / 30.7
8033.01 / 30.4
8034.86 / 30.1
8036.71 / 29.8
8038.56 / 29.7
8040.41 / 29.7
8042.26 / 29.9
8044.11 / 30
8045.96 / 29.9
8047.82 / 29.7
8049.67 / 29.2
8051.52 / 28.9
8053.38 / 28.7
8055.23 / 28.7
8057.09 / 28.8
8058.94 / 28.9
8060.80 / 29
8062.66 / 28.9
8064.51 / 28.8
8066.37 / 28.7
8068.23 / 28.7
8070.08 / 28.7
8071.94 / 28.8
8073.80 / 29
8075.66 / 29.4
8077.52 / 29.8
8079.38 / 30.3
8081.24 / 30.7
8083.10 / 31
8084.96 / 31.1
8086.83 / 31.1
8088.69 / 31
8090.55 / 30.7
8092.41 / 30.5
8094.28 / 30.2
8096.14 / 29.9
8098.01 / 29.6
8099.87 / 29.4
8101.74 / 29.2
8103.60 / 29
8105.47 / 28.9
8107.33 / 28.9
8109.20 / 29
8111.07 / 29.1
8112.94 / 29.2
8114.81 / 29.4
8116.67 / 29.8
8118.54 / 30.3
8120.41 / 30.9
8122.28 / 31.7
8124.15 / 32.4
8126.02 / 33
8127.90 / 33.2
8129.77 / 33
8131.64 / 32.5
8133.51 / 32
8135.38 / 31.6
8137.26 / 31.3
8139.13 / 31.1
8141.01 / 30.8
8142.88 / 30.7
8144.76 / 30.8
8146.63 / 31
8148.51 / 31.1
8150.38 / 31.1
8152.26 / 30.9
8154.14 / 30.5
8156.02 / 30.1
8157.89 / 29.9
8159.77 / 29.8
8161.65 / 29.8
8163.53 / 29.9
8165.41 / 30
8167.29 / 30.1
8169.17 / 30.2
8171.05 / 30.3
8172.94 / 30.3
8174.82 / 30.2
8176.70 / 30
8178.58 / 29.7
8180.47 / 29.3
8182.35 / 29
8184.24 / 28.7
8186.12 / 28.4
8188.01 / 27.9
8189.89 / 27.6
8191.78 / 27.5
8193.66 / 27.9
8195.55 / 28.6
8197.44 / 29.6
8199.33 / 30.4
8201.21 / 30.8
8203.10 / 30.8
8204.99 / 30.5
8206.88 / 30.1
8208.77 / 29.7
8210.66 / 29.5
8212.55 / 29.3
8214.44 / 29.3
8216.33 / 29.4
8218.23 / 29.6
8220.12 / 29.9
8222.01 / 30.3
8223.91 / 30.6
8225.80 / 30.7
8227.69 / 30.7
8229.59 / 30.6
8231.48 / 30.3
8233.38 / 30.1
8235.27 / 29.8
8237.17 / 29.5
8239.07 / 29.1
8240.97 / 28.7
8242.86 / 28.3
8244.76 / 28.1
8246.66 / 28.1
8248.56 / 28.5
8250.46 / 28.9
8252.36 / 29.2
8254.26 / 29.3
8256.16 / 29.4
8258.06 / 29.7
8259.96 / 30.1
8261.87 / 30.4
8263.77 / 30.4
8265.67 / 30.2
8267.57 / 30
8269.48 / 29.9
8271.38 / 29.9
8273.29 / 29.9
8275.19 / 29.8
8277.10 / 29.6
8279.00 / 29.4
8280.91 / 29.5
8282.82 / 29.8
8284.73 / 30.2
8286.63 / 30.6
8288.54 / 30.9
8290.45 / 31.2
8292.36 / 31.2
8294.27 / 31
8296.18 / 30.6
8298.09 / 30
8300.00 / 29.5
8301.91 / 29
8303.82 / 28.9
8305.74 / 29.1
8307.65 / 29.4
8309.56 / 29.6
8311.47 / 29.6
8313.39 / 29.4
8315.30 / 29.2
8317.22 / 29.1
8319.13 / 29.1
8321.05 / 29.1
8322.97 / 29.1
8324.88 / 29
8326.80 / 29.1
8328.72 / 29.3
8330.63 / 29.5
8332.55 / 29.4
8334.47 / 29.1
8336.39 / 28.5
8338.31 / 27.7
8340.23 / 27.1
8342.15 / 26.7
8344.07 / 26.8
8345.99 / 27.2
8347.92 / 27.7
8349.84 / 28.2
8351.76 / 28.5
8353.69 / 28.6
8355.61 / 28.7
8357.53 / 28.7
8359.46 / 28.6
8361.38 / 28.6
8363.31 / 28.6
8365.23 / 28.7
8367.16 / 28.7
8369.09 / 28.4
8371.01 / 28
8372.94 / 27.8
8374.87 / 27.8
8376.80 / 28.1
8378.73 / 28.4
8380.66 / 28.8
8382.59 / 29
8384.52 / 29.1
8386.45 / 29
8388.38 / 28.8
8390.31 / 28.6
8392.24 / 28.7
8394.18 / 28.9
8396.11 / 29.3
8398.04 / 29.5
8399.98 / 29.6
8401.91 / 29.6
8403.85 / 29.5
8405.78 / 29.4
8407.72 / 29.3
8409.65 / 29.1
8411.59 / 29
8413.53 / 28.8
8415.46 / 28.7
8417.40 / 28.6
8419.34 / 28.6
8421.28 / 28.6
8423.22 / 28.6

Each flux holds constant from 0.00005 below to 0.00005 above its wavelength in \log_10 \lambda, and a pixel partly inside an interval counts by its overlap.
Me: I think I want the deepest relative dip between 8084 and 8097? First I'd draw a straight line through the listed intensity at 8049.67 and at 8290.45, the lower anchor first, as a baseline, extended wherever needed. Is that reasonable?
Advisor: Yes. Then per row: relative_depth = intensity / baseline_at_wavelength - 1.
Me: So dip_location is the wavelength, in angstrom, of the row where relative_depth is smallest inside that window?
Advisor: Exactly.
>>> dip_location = 8096.14 angstrom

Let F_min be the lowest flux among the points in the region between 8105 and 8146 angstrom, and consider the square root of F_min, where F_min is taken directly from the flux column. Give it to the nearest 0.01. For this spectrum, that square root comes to 5.38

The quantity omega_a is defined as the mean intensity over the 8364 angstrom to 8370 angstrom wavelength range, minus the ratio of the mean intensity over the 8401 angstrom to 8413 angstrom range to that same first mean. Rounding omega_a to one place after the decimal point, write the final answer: 27.6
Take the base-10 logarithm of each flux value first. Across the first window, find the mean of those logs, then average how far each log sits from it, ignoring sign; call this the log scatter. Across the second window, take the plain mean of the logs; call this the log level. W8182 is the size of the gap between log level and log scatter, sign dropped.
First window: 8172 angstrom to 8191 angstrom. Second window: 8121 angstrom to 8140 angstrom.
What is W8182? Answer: 1.50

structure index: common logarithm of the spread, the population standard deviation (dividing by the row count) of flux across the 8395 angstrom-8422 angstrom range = -0.42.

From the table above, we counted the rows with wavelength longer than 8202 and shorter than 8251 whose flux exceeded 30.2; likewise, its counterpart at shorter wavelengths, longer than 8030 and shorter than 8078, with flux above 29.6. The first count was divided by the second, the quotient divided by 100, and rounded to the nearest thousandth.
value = 0.007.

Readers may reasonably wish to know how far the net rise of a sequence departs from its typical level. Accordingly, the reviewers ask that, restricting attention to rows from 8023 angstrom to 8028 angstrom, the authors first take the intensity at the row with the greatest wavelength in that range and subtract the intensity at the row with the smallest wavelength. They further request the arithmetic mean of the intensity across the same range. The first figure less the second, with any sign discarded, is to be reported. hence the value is 31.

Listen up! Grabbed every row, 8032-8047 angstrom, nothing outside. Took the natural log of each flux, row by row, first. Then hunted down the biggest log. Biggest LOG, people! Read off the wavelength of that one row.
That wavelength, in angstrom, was 8033.01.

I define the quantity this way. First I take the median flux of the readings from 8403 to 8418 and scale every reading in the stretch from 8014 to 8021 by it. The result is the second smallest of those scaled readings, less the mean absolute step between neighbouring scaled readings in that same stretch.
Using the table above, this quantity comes 1.035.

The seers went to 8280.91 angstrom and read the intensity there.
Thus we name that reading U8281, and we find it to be 29.5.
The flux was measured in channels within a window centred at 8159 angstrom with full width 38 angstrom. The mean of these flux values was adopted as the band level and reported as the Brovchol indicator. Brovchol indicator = 30.4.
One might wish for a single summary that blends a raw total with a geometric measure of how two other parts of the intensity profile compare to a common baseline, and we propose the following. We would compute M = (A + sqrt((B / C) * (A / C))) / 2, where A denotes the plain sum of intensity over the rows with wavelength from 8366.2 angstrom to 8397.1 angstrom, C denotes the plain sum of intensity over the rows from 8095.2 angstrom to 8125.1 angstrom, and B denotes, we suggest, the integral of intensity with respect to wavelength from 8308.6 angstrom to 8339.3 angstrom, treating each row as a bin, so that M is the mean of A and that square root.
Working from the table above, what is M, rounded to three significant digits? 229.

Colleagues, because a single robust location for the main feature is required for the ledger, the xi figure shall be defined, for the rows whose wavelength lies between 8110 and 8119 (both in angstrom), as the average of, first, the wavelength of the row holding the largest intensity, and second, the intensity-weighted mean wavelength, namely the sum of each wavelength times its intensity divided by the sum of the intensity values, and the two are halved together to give 8116.7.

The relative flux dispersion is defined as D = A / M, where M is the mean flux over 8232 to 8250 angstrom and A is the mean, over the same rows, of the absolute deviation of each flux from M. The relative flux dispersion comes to 0.022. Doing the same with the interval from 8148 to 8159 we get 0.014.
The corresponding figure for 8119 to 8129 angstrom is 0.023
